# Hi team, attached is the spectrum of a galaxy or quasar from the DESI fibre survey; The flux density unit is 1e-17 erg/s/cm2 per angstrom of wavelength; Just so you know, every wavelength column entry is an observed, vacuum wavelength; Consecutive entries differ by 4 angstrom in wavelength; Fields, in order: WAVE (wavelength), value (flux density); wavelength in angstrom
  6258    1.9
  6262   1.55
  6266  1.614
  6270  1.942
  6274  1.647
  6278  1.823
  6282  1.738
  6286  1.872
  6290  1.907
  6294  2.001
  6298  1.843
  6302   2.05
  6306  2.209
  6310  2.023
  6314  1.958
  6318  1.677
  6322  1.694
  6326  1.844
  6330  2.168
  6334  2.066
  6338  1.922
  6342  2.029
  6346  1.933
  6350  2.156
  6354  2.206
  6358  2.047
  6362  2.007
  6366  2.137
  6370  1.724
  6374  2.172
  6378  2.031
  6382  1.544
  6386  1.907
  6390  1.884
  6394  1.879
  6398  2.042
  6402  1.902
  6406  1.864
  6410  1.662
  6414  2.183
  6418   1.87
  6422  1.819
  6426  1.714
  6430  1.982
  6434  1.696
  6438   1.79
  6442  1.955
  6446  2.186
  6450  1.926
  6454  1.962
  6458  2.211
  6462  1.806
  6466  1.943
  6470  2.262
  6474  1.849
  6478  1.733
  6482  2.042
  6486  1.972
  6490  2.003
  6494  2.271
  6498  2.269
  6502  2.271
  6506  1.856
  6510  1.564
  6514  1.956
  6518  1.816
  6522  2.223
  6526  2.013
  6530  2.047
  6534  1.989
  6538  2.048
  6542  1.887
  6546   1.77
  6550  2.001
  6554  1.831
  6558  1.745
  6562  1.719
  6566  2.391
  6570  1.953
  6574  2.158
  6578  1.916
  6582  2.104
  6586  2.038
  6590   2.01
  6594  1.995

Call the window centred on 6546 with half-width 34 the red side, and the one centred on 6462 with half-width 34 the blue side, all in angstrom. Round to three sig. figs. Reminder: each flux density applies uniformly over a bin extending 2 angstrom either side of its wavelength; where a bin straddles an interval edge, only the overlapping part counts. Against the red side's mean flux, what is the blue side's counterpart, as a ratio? 1.00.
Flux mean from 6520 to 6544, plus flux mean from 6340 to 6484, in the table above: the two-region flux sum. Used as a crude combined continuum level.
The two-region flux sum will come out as 3.98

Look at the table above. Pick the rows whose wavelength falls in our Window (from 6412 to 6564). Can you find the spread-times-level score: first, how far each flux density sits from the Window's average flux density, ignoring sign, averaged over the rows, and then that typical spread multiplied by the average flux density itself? 0.29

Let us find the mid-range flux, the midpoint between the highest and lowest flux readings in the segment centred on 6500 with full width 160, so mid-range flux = 1.98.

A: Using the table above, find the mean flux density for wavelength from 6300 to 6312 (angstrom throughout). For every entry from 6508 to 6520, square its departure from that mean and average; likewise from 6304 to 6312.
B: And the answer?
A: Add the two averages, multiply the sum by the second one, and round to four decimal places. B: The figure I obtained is 0.0012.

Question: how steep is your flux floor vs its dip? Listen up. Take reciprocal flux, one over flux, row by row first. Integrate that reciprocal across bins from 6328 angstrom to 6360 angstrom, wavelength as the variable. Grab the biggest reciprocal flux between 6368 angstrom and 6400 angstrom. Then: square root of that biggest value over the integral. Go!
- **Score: 0.204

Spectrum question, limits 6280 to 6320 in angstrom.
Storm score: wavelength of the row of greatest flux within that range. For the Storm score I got 6306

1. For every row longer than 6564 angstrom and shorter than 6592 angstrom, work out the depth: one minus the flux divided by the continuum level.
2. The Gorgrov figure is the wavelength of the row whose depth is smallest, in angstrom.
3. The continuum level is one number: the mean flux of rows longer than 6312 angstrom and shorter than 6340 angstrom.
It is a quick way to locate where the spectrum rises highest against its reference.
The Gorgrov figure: 6566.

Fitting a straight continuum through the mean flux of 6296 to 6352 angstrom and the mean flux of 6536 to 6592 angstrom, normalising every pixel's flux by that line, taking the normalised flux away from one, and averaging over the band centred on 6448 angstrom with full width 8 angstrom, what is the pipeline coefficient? -0.044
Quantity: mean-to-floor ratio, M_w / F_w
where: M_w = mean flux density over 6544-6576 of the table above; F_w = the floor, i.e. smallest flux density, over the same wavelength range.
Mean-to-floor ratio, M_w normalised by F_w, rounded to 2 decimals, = 1.13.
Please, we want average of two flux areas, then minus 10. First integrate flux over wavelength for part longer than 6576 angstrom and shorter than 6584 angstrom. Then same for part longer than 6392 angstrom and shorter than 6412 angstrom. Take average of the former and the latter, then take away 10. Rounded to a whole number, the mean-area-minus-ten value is 17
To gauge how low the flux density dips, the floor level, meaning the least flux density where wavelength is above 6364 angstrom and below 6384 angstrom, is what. 1.544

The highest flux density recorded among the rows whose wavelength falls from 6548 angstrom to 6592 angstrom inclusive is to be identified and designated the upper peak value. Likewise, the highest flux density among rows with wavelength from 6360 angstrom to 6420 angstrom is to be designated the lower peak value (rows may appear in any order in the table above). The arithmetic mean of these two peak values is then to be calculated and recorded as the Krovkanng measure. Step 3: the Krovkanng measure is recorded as 2.29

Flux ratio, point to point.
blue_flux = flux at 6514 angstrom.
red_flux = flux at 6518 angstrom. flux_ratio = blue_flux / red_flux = 1.08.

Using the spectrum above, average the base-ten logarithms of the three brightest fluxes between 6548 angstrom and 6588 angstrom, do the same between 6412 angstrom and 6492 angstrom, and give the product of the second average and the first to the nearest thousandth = 0.120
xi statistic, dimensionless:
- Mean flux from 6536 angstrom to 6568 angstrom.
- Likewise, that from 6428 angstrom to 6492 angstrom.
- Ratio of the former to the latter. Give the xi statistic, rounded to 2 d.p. 0.98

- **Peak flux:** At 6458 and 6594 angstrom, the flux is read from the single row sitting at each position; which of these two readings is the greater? 2.21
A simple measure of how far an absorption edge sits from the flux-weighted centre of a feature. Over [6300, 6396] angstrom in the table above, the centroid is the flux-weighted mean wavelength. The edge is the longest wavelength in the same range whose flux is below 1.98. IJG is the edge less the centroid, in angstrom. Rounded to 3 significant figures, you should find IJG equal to 46.4 angstrom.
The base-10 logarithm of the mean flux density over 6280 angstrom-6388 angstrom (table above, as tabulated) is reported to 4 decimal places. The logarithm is 0.2918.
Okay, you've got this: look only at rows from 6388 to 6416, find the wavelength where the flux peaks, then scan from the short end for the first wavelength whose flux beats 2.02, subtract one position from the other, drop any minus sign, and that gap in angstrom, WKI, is 16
